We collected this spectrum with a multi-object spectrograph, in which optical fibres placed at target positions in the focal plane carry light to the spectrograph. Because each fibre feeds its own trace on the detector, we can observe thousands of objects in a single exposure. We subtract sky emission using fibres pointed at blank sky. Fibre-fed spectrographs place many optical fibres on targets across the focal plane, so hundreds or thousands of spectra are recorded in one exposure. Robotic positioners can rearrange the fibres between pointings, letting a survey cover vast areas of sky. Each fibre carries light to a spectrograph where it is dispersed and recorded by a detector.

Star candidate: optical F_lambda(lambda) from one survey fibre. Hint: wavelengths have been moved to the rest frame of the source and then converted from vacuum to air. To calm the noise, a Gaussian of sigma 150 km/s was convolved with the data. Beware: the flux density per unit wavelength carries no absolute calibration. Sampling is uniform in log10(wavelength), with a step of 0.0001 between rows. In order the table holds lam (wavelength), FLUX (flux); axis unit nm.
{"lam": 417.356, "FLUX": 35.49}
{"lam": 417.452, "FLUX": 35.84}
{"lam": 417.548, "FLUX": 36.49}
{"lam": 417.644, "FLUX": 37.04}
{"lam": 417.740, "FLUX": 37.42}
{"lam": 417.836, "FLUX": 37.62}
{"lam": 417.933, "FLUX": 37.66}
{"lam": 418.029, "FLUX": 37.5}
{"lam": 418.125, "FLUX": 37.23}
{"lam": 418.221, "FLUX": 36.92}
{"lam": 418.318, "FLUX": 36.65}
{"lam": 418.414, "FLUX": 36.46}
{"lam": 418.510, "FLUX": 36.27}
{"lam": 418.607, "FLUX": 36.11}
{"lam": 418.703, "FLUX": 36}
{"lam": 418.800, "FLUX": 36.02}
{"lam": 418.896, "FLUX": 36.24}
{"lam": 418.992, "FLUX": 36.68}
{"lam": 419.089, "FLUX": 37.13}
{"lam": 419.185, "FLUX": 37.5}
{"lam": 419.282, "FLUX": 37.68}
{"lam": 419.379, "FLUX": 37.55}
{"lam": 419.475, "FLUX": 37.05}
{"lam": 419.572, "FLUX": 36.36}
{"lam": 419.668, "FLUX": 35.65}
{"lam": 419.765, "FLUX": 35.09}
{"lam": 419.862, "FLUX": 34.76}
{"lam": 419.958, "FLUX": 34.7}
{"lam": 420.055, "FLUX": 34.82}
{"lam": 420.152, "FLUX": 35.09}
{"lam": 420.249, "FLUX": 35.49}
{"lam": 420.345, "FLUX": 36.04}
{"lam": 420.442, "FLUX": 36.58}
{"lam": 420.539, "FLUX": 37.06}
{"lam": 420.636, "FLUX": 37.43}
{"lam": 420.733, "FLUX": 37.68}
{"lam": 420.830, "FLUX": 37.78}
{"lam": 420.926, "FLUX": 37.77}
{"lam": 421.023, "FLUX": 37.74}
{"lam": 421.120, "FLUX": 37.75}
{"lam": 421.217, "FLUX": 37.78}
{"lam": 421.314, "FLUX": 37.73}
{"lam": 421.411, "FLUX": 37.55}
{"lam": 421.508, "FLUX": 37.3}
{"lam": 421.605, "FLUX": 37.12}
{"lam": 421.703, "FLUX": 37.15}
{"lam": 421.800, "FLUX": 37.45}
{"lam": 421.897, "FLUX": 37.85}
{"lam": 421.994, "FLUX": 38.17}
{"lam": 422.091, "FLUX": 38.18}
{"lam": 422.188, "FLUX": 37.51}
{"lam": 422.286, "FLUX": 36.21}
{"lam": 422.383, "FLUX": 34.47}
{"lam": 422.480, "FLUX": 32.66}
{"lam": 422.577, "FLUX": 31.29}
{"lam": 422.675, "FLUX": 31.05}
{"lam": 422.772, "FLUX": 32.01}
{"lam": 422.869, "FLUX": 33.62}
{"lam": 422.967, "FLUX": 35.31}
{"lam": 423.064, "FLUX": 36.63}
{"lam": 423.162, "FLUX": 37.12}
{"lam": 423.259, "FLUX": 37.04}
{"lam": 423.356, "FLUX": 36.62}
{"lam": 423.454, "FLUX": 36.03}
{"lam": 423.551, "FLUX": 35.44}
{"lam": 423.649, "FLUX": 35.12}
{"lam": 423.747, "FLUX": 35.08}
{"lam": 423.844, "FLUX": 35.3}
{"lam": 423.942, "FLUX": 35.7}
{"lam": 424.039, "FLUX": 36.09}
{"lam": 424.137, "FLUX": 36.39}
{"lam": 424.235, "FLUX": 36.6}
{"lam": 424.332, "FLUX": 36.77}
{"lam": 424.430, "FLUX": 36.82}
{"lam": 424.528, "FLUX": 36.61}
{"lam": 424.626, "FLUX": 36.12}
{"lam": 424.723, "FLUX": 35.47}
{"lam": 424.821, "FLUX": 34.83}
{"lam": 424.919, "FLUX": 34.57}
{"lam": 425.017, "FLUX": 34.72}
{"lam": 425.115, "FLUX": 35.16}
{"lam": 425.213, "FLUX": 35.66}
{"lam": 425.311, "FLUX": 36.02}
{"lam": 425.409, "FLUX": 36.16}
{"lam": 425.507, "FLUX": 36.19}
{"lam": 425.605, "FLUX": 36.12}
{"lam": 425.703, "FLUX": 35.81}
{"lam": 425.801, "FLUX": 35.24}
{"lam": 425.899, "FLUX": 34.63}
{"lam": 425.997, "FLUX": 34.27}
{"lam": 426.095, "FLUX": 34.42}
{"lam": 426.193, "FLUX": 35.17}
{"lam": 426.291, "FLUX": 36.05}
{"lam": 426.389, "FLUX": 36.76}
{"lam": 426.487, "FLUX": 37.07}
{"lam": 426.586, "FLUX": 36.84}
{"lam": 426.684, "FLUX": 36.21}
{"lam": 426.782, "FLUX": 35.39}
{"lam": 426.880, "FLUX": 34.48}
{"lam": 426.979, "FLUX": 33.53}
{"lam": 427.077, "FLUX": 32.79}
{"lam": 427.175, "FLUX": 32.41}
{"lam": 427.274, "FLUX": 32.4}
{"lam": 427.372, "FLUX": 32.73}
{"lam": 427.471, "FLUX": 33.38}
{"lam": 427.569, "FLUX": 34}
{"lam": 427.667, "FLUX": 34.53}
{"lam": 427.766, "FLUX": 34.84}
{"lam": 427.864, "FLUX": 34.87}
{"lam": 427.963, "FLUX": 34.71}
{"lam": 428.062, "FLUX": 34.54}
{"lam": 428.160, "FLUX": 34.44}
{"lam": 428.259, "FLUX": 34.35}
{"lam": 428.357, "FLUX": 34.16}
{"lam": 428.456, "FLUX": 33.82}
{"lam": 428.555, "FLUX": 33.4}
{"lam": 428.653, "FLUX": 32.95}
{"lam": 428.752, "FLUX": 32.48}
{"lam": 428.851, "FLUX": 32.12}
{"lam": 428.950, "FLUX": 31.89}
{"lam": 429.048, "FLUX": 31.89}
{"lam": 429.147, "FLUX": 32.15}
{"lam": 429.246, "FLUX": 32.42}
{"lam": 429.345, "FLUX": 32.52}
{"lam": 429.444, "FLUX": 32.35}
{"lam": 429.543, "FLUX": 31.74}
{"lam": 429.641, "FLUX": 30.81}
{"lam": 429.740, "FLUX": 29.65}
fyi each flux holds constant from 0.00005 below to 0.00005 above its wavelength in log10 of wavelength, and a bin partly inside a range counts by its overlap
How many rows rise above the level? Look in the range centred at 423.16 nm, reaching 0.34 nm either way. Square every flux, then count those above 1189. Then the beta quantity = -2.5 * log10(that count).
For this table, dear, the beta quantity -1.9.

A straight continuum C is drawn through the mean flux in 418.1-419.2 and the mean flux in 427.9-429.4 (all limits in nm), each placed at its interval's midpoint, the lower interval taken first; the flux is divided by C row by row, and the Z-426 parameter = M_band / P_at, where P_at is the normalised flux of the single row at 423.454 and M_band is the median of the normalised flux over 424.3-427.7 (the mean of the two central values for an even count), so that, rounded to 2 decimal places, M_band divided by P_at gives 1.00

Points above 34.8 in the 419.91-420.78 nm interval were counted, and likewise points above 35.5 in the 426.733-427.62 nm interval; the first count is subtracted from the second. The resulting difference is -8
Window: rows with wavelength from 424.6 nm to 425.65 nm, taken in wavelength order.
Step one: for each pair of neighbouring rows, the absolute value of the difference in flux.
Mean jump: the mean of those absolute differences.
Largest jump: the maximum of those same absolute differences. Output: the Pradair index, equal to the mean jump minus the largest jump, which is -0.33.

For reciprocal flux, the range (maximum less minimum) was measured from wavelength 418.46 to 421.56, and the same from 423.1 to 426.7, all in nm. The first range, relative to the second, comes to 1.0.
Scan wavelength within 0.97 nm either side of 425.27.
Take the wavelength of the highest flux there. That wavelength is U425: 424.430 nm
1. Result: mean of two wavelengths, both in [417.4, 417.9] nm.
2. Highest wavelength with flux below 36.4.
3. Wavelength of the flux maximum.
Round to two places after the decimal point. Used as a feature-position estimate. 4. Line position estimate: 417.64 nm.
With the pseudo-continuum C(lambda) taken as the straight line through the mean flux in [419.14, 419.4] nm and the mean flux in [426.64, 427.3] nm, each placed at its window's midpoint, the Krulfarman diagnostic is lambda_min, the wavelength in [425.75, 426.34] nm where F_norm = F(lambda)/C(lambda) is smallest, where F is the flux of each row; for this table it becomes 425.997 nm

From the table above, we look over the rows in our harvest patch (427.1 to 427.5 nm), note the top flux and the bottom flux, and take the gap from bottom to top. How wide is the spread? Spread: 0.98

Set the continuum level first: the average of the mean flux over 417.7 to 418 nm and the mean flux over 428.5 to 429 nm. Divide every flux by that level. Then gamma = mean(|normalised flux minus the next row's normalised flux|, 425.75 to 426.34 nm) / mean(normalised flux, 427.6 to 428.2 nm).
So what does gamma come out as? 0.016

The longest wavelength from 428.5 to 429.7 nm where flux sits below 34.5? 429.641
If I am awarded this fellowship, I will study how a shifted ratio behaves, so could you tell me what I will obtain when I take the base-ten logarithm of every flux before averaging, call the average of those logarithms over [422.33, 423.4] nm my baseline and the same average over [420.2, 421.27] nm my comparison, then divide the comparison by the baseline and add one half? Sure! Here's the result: 1.52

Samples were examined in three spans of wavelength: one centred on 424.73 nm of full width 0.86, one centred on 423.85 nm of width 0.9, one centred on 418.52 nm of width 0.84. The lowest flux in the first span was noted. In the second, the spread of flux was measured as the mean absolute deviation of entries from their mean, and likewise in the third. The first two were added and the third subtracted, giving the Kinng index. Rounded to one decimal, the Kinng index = 34.7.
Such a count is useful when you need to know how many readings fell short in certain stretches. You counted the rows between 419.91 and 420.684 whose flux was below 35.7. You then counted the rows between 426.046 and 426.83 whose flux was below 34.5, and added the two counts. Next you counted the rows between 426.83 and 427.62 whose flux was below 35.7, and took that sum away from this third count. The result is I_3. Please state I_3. 3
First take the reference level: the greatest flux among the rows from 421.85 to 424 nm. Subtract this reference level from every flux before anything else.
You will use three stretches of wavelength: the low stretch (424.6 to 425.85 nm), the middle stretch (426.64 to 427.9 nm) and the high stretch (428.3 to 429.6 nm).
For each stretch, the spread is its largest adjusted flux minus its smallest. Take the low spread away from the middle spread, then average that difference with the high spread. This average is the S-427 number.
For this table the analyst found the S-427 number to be 2.3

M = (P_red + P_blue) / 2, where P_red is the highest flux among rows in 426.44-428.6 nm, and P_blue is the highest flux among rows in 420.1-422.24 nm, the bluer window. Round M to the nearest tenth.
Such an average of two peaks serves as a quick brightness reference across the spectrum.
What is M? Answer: 37.6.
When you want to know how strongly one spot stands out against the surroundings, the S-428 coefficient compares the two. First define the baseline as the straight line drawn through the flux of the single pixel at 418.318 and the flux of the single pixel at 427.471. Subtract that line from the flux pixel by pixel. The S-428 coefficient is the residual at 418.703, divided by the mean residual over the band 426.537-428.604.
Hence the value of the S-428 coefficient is -0.6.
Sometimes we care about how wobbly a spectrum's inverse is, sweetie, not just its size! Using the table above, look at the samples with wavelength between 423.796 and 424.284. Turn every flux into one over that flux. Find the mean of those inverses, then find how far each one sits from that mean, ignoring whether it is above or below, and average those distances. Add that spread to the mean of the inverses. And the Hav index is 0.0281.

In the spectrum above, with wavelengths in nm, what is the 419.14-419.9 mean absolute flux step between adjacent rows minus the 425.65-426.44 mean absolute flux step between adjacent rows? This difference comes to -0.1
